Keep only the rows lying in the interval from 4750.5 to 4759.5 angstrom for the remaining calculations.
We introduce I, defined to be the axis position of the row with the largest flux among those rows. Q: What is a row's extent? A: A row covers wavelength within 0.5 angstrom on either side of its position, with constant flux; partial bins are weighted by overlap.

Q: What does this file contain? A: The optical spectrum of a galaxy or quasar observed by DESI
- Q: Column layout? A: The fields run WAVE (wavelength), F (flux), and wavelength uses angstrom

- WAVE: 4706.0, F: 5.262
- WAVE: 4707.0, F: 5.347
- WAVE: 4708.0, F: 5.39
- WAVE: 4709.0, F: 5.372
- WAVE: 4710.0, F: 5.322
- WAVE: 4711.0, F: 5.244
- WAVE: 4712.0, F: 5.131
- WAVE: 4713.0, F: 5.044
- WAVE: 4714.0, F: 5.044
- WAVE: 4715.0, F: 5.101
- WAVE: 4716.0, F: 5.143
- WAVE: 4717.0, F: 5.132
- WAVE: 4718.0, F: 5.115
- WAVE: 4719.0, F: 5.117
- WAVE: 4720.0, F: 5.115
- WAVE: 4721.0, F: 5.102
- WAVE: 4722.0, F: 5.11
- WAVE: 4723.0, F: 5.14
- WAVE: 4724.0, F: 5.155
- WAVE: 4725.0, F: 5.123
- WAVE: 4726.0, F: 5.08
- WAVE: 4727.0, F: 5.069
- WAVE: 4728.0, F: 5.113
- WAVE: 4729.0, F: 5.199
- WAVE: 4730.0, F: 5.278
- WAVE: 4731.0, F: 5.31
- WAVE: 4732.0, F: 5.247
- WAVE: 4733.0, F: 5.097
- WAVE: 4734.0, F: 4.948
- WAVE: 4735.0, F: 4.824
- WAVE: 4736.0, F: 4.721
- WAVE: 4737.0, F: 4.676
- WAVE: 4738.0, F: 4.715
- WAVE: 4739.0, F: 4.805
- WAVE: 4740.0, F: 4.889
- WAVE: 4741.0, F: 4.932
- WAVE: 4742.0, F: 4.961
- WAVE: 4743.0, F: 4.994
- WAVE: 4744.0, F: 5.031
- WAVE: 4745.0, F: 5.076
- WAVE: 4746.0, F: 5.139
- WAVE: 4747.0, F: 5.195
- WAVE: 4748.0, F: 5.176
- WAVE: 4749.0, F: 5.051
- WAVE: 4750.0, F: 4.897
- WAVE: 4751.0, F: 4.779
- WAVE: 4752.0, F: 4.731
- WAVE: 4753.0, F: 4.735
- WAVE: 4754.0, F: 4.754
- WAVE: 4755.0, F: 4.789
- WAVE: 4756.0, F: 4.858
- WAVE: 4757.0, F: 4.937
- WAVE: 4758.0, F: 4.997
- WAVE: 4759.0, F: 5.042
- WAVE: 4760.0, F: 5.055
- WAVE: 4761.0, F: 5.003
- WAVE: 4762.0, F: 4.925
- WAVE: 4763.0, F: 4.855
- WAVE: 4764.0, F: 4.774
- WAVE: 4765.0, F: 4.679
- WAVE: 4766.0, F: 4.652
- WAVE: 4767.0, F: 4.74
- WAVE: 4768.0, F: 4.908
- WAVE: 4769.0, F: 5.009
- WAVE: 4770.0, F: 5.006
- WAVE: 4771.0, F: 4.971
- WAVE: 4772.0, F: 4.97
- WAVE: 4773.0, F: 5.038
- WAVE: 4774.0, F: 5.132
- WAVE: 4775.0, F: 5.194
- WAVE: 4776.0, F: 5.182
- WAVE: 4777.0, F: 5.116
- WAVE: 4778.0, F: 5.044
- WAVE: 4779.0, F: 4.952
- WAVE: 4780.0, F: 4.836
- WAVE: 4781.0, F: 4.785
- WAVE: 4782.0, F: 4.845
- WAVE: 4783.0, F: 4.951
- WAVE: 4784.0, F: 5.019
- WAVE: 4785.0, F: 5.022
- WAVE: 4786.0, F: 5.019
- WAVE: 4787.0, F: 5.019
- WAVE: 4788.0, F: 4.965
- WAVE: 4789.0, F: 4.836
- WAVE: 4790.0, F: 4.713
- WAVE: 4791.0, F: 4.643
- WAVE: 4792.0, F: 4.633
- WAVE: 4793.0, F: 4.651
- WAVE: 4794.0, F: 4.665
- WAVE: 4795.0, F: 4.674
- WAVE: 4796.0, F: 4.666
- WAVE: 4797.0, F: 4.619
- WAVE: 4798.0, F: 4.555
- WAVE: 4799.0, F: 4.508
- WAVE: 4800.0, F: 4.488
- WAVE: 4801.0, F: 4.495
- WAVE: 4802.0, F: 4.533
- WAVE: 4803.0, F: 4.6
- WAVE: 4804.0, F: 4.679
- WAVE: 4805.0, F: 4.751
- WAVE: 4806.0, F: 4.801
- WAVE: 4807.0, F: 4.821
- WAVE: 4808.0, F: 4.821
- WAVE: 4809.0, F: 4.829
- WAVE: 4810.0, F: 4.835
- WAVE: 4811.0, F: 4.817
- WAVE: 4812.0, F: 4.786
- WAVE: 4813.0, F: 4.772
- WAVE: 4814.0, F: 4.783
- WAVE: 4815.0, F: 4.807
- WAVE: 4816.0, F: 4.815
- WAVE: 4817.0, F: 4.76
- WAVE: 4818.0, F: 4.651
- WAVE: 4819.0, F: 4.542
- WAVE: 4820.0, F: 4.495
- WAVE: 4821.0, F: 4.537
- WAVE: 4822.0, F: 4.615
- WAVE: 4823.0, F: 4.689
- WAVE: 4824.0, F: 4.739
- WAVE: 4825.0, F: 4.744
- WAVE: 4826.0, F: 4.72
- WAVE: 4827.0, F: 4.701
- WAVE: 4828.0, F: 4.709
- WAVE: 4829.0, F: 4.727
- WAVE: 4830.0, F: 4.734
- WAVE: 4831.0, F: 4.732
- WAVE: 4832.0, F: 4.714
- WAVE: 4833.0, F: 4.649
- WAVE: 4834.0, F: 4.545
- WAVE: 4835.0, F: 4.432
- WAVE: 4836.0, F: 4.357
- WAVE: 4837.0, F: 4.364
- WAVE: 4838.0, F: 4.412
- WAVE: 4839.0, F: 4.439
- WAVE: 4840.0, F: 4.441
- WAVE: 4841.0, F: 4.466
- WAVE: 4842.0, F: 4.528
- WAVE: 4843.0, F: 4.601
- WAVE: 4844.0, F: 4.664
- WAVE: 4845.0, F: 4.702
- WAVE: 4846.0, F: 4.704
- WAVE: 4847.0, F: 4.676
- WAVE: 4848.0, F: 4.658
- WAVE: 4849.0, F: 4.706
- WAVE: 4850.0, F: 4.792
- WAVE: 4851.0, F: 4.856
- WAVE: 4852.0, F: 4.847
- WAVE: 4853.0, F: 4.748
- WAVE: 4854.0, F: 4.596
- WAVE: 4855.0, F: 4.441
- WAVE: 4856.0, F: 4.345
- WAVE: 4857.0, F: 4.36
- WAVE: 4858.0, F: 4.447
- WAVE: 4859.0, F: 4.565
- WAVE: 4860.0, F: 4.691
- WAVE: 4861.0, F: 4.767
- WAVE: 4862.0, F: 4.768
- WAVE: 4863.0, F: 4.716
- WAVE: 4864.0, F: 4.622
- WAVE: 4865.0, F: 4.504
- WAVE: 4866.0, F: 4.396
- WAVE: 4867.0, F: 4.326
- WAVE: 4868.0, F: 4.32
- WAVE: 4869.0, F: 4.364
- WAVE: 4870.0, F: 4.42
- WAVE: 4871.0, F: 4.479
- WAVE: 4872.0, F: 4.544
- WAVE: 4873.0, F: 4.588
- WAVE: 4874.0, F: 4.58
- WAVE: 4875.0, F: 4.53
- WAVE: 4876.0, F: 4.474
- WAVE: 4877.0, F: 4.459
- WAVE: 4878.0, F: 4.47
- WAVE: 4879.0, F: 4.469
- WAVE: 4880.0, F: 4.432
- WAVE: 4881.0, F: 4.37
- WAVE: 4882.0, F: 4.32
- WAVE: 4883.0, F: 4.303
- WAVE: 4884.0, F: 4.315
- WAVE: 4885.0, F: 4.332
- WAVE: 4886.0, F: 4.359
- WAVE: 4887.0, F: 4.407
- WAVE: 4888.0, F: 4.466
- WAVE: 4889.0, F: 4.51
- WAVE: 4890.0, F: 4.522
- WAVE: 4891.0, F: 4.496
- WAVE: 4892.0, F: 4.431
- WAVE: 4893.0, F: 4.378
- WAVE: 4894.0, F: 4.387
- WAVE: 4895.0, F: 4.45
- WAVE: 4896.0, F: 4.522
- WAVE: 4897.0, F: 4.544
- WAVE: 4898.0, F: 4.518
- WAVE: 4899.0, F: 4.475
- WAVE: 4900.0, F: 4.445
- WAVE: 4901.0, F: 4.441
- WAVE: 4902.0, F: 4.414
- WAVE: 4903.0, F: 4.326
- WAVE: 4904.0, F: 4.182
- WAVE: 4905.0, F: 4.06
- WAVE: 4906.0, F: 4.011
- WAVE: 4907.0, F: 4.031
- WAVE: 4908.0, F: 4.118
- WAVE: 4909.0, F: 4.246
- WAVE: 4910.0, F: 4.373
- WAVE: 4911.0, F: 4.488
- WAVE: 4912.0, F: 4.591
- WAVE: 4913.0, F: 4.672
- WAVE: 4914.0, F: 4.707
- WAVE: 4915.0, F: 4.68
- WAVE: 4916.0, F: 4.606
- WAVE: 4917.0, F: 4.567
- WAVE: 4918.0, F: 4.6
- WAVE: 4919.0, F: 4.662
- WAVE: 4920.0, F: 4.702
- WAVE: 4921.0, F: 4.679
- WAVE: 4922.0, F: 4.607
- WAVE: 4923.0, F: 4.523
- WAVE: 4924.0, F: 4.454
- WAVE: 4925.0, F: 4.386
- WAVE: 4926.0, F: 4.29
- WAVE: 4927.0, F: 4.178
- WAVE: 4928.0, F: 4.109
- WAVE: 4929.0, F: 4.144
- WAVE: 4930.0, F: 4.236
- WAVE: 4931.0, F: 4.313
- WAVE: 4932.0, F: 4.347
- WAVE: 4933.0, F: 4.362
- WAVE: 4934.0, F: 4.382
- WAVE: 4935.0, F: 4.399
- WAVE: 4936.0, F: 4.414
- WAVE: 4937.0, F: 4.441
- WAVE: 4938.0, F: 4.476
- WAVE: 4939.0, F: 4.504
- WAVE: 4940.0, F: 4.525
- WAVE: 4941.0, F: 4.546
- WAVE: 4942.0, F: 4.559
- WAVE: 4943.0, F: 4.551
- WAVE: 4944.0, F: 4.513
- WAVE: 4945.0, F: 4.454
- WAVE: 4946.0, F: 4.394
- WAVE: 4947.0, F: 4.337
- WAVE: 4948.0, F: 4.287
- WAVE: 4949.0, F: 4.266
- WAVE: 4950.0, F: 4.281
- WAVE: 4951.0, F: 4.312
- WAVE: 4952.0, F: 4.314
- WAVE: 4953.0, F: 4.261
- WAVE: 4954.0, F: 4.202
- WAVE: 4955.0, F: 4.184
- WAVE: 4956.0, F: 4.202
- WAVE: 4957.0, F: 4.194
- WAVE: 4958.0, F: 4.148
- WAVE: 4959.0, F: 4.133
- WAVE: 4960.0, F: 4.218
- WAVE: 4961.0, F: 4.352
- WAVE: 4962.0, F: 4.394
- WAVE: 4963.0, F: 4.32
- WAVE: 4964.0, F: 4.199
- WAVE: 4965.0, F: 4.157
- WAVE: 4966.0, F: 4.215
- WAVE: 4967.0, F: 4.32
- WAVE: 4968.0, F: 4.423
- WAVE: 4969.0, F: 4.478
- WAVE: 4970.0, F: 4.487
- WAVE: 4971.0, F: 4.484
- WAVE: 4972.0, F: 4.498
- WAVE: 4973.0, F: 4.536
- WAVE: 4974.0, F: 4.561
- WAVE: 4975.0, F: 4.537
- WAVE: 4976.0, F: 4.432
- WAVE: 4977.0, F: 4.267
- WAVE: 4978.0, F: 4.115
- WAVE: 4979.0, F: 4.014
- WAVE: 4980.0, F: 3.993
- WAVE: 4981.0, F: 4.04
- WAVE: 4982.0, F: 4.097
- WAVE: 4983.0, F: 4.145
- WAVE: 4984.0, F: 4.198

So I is 4759.0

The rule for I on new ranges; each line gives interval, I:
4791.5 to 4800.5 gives 4795.0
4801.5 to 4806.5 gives 4806.0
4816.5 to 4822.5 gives 4817.0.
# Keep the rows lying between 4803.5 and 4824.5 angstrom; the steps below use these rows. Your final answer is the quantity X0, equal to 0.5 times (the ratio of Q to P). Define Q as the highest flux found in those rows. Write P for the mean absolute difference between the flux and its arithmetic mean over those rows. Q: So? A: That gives 28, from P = 0.086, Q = 4.835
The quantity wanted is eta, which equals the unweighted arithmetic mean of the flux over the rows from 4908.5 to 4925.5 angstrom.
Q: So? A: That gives 4.56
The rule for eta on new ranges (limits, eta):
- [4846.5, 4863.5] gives 4.65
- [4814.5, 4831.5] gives 4.69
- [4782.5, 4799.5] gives 4.77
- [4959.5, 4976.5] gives 4.39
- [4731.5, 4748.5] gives 4.97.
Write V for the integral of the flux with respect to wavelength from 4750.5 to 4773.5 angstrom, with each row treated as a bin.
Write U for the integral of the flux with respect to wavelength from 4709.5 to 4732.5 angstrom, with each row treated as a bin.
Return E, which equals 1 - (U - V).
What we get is -5.2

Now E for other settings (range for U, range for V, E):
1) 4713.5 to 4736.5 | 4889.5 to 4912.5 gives -15.8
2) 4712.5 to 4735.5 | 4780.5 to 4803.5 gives -7.7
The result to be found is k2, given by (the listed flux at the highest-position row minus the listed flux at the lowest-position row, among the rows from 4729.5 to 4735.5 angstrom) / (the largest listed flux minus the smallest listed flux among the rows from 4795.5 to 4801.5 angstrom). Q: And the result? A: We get -2.6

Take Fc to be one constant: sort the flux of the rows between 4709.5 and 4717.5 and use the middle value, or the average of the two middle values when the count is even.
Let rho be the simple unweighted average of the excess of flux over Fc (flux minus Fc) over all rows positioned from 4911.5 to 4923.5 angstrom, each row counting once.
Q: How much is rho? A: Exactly -0.5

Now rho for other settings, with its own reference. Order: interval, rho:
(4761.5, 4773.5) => -0.3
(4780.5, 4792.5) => -0.3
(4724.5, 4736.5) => 0.0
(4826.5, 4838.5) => -0.5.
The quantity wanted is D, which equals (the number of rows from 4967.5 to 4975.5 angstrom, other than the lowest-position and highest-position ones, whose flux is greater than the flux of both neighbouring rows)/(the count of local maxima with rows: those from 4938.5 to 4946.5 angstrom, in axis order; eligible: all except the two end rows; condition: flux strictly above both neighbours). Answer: 2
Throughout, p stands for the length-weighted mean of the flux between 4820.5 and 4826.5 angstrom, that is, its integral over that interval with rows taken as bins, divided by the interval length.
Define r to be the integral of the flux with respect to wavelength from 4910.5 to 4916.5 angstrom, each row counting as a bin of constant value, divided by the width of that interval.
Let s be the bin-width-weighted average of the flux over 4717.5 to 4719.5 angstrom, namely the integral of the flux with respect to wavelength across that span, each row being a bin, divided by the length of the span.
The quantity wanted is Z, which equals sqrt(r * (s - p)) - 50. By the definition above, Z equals -48.6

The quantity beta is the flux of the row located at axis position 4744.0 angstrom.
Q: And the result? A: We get 5.031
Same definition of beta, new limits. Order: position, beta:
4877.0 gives 4.459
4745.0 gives 5.076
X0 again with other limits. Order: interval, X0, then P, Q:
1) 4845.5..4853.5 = 39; 0.062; 4.856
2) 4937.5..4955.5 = 20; 0.115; 4.559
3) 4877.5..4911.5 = 21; 0.109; 4.544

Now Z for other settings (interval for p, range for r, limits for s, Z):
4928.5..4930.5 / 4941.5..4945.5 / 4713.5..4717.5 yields -48.0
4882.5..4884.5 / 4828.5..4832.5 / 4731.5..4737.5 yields -48.3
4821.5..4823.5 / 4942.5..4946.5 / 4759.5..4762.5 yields -48.8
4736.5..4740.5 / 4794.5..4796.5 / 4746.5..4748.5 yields -48.6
